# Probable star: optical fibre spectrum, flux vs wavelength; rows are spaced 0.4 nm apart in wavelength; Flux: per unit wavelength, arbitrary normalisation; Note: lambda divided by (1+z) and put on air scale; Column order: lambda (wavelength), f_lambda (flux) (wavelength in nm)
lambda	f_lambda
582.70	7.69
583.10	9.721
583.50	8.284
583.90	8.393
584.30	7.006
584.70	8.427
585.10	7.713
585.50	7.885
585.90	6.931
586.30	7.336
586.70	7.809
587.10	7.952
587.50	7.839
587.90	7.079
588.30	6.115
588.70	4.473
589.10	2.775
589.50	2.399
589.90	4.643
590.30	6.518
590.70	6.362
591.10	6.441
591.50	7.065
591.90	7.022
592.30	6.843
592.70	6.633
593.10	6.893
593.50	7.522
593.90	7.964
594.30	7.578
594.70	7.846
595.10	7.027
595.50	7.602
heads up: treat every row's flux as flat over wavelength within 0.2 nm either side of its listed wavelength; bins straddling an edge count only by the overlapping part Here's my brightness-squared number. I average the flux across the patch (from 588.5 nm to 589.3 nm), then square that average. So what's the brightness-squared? 13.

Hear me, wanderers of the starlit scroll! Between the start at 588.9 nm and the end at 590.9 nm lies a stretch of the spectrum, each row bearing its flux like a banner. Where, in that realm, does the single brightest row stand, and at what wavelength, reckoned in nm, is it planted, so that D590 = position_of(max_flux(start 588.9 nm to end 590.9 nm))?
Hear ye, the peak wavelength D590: 590.30 nm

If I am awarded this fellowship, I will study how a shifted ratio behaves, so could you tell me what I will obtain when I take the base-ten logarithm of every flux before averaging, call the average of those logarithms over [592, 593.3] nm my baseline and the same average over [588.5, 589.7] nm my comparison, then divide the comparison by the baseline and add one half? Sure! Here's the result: 1.1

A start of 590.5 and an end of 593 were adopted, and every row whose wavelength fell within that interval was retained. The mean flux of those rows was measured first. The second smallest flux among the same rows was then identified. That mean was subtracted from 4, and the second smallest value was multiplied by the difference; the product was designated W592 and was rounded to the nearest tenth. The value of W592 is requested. -17.6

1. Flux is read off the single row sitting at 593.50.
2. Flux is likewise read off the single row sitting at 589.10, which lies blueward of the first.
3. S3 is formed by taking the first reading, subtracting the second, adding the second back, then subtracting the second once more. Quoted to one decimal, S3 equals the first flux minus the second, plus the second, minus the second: 4.7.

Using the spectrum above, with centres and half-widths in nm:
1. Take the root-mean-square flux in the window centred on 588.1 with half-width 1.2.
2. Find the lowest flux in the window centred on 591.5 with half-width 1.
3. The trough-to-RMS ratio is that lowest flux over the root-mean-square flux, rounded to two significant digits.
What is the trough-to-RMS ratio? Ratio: 1.0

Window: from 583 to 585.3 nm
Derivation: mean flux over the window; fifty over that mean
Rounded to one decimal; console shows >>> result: 6.1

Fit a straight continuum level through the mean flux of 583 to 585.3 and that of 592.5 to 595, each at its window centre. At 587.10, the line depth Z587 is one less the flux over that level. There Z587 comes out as 0.00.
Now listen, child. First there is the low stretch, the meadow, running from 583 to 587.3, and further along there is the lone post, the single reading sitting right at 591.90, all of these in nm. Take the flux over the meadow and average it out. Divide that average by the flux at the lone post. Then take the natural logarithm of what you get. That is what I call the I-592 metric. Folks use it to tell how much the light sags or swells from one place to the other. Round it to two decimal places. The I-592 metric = 0.12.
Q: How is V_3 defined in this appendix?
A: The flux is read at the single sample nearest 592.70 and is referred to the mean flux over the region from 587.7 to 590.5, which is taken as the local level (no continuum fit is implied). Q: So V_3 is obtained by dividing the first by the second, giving 1.37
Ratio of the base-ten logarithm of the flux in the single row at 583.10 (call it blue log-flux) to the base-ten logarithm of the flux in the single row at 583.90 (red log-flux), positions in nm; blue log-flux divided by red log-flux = 1.07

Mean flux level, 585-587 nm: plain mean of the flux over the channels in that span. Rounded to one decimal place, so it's 7.5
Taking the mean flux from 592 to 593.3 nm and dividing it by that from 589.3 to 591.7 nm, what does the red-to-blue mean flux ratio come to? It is 1.22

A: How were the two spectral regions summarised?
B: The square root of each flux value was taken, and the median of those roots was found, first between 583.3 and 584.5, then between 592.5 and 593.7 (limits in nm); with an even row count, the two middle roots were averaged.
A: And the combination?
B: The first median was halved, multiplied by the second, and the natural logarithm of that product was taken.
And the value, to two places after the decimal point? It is 1.33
